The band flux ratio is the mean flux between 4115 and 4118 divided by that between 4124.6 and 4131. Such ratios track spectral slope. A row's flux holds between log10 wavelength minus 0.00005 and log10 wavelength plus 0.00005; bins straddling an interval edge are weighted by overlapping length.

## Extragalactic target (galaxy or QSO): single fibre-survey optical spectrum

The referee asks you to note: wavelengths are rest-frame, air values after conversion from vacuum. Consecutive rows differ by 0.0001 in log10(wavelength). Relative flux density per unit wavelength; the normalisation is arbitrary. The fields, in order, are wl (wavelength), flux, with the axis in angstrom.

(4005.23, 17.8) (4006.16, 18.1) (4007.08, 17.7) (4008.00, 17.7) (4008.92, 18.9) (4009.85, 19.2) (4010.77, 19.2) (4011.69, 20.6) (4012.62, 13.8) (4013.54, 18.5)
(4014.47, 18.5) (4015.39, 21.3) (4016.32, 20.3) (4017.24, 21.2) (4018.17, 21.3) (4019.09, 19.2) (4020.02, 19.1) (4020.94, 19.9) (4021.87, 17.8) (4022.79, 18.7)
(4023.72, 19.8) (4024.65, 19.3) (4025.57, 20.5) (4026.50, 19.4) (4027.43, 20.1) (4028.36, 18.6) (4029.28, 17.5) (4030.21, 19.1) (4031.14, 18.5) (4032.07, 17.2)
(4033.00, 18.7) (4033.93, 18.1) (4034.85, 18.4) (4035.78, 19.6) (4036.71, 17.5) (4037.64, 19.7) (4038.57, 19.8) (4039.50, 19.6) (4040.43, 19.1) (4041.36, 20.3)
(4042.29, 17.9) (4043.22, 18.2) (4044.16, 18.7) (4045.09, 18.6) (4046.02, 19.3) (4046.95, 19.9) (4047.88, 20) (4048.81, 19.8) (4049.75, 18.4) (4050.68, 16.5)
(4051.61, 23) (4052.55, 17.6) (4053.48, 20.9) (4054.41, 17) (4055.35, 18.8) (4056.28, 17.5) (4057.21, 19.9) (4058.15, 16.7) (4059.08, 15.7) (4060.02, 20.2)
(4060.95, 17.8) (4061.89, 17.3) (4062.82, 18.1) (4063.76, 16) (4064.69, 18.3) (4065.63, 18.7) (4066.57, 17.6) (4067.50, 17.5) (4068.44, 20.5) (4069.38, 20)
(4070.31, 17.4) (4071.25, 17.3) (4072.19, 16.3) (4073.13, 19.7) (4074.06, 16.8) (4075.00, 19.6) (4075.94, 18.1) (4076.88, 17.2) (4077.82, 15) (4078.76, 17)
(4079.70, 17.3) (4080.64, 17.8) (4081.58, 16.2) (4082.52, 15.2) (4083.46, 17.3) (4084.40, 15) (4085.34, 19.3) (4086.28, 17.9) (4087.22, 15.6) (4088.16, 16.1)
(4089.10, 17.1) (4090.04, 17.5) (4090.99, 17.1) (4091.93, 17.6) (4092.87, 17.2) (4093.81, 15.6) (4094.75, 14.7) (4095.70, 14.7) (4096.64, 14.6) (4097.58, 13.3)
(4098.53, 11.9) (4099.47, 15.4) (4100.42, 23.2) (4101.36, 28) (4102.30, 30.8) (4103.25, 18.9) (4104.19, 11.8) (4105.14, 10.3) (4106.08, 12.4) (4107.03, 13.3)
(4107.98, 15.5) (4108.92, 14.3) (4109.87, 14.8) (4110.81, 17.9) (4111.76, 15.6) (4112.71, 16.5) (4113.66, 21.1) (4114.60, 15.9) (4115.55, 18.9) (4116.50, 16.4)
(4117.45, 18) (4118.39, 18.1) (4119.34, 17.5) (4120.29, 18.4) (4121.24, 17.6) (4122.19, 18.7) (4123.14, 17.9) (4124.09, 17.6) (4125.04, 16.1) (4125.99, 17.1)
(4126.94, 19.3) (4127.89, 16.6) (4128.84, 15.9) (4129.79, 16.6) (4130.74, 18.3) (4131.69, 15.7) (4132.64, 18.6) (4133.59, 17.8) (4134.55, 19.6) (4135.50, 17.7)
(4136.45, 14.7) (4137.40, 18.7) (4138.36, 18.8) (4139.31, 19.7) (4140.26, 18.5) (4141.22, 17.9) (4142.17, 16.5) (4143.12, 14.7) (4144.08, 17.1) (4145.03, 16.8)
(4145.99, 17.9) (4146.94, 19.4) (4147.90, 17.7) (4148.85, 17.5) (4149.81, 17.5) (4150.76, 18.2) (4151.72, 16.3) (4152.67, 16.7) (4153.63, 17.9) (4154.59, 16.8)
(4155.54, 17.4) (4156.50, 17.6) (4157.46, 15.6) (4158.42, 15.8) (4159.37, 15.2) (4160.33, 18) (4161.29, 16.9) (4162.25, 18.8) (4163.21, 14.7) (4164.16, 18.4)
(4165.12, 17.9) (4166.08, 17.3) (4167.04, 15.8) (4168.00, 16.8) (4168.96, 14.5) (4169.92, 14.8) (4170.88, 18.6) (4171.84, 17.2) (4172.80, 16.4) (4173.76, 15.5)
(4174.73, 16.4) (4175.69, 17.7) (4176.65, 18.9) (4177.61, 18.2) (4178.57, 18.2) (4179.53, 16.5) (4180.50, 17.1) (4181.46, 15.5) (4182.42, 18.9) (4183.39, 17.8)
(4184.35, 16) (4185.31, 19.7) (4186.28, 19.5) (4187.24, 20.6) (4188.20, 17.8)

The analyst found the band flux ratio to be 1.037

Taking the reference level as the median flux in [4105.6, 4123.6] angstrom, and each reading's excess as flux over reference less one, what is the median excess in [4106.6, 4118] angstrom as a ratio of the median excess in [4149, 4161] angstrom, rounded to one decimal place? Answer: 3.4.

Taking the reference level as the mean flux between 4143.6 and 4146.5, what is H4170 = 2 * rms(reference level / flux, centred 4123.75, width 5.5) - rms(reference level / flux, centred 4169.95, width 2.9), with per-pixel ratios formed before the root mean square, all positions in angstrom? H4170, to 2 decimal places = 0.88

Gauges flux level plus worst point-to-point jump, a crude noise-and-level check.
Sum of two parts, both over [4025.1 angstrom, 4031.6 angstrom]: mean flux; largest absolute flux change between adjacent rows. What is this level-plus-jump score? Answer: 20.7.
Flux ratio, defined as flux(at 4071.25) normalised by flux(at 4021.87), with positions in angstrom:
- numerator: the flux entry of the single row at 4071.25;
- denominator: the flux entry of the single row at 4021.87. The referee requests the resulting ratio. 0.97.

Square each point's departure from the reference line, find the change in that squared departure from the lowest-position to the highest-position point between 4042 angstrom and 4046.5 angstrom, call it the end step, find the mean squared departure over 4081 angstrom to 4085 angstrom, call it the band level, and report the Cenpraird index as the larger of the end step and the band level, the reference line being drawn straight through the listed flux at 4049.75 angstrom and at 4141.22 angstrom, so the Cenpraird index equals 6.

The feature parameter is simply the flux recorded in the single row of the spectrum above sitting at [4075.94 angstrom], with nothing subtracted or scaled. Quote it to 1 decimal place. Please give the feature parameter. 18.1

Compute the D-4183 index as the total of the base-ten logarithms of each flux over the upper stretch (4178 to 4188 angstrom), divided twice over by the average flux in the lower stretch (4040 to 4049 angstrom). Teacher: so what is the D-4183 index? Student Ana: 0.0341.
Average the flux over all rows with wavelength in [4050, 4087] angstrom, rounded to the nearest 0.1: 17.8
